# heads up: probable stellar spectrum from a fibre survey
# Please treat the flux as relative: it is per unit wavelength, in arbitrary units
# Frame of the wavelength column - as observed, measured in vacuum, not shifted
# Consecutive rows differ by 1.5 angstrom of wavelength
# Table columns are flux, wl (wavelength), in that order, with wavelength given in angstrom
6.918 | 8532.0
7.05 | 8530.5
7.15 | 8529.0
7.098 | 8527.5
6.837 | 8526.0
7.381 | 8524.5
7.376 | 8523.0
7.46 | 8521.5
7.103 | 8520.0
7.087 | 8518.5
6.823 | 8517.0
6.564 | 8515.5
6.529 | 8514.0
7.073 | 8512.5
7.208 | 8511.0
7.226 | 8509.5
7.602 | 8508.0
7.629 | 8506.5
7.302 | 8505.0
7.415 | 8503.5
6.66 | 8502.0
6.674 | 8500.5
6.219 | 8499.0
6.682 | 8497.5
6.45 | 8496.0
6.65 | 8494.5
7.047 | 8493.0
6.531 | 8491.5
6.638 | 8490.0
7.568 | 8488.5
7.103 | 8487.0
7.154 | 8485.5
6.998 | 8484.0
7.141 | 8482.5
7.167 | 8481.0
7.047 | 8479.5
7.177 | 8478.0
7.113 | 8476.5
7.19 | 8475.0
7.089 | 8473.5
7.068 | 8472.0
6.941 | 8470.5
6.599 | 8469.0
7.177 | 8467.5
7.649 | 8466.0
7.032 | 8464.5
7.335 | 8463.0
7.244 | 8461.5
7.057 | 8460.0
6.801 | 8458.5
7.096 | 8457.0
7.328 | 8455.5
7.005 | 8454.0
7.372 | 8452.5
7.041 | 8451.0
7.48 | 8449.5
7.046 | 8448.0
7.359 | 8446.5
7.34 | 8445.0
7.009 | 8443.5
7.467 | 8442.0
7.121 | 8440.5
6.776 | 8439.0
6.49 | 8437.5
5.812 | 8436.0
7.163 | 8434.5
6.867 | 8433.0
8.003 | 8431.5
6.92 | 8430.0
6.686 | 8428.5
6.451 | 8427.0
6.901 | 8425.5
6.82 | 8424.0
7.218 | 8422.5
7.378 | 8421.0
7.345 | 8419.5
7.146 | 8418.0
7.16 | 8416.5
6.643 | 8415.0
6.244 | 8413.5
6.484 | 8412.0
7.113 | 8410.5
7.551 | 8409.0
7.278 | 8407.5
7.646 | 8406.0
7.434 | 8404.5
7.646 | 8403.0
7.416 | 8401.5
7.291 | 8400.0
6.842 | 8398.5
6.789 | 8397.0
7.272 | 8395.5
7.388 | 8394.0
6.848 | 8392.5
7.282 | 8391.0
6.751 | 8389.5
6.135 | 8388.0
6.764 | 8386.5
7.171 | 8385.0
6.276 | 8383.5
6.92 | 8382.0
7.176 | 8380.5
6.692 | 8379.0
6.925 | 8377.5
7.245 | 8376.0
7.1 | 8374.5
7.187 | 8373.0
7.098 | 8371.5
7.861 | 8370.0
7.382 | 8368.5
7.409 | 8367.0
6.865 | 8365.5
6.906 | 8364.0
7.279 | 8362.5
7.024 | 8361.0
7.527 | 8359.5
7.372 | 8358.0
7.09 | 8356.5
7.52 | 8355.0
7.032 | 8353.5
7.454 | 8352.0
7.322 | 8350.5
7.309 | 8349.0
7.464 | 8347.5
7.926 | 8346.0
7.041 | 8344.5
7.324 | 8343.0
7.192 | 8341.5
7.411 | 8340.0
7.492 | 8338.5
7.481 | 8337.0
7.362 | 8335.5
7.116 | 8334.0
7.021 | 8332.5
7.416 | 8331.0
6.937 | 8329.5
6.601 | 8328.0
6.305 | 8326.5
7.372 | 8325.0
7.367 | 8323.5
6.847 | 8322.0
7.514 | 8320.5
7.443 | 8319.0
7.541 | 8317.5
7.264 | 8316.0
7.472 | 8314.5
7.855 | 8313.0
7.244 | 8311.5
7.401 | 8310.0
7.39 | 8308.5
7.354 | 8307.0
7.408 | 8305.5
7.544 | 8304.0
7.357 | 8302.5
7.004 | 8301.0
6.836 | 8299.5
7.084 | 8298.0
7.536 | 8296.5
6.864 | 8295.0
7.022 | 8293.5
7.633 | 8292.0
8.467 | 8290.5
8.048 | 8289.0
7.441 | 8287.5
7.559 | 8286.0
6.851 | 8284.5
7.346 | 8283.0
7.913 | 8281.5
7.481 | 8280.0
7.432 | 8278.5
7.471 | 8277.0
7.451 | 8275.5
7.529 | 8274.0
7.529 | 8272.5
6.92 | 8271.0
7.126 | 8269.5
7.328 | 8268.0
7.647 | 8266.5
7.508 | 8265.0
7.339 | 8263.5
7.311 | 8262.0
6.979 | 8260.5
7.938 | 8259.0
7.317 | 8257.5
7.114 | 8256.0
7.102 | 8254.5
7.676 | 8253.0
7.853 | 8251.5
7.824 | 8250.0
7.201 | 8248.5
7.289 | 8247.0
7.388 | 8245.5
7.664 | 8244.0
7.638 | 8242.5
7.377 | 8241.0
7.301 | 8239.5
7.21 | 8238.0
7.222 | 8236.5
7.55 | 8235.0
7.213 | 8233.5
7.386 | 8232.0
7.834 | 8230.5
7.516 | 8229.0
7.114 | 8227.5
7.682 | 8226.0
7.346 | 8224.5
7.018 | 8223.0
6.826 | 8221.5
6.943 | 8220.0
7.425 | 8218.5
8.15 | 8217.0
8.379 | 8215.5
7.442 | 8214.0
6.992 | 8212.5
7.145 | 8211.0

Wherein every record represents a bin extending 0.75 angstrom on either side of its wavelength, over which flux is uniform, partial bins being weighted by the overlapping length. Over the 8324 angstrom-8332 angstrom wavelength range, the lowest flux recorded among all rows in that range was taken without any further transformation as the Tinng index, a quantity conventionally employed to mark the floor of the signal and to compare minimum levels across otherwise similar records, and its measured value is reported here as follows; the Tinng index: 6.305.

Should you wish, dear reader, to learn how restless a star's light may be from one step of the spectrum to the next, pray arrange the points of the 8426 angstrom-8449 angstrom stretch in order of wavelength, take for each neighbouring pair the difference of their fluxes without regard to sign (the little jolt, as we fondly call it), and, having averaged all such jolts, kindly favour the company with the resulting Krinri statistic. 0.51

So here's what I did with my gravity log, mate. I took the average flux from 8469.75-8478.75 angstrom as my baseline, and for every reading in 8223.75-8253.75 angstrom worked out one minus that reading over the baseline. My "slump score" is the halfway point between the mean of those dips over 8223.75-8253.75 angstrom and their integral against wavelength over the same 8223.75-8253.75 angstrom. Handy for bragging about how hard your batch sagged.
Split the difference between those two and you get -0.80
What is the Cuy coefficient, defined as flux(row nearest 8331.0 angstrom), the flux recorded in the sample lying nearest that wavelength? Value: 7.416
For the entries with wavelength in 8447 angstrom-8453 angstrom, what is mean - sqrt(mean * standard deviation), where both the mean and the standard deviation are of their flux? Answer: 6.0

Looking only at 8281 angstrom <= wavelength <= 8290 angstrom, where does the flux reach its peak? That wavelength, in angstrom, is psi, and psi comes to 8289.0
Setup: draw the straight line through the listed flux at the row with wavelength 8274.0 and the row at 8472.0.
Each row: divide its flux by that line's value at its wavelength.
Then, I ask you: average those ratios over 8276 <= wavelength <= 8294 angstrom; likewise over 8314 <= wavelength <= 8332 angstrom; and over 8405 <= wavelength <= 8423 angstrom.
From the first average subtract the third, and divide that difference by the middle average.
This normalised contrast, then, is 0.022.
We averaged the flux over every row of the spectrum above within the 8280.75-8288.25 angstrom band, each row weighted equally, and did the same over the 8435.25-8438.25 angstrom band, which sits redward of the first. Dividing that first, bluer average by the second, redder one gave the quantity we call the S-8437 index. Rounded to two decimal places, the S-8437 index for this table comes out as 1.21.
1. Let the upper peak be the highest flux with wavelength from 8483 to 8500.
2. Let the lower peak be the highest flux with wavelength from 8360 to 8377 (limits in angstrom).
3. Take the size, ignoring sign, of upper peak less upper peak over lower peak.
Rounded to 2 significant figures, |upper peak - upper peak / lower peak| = 6.6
